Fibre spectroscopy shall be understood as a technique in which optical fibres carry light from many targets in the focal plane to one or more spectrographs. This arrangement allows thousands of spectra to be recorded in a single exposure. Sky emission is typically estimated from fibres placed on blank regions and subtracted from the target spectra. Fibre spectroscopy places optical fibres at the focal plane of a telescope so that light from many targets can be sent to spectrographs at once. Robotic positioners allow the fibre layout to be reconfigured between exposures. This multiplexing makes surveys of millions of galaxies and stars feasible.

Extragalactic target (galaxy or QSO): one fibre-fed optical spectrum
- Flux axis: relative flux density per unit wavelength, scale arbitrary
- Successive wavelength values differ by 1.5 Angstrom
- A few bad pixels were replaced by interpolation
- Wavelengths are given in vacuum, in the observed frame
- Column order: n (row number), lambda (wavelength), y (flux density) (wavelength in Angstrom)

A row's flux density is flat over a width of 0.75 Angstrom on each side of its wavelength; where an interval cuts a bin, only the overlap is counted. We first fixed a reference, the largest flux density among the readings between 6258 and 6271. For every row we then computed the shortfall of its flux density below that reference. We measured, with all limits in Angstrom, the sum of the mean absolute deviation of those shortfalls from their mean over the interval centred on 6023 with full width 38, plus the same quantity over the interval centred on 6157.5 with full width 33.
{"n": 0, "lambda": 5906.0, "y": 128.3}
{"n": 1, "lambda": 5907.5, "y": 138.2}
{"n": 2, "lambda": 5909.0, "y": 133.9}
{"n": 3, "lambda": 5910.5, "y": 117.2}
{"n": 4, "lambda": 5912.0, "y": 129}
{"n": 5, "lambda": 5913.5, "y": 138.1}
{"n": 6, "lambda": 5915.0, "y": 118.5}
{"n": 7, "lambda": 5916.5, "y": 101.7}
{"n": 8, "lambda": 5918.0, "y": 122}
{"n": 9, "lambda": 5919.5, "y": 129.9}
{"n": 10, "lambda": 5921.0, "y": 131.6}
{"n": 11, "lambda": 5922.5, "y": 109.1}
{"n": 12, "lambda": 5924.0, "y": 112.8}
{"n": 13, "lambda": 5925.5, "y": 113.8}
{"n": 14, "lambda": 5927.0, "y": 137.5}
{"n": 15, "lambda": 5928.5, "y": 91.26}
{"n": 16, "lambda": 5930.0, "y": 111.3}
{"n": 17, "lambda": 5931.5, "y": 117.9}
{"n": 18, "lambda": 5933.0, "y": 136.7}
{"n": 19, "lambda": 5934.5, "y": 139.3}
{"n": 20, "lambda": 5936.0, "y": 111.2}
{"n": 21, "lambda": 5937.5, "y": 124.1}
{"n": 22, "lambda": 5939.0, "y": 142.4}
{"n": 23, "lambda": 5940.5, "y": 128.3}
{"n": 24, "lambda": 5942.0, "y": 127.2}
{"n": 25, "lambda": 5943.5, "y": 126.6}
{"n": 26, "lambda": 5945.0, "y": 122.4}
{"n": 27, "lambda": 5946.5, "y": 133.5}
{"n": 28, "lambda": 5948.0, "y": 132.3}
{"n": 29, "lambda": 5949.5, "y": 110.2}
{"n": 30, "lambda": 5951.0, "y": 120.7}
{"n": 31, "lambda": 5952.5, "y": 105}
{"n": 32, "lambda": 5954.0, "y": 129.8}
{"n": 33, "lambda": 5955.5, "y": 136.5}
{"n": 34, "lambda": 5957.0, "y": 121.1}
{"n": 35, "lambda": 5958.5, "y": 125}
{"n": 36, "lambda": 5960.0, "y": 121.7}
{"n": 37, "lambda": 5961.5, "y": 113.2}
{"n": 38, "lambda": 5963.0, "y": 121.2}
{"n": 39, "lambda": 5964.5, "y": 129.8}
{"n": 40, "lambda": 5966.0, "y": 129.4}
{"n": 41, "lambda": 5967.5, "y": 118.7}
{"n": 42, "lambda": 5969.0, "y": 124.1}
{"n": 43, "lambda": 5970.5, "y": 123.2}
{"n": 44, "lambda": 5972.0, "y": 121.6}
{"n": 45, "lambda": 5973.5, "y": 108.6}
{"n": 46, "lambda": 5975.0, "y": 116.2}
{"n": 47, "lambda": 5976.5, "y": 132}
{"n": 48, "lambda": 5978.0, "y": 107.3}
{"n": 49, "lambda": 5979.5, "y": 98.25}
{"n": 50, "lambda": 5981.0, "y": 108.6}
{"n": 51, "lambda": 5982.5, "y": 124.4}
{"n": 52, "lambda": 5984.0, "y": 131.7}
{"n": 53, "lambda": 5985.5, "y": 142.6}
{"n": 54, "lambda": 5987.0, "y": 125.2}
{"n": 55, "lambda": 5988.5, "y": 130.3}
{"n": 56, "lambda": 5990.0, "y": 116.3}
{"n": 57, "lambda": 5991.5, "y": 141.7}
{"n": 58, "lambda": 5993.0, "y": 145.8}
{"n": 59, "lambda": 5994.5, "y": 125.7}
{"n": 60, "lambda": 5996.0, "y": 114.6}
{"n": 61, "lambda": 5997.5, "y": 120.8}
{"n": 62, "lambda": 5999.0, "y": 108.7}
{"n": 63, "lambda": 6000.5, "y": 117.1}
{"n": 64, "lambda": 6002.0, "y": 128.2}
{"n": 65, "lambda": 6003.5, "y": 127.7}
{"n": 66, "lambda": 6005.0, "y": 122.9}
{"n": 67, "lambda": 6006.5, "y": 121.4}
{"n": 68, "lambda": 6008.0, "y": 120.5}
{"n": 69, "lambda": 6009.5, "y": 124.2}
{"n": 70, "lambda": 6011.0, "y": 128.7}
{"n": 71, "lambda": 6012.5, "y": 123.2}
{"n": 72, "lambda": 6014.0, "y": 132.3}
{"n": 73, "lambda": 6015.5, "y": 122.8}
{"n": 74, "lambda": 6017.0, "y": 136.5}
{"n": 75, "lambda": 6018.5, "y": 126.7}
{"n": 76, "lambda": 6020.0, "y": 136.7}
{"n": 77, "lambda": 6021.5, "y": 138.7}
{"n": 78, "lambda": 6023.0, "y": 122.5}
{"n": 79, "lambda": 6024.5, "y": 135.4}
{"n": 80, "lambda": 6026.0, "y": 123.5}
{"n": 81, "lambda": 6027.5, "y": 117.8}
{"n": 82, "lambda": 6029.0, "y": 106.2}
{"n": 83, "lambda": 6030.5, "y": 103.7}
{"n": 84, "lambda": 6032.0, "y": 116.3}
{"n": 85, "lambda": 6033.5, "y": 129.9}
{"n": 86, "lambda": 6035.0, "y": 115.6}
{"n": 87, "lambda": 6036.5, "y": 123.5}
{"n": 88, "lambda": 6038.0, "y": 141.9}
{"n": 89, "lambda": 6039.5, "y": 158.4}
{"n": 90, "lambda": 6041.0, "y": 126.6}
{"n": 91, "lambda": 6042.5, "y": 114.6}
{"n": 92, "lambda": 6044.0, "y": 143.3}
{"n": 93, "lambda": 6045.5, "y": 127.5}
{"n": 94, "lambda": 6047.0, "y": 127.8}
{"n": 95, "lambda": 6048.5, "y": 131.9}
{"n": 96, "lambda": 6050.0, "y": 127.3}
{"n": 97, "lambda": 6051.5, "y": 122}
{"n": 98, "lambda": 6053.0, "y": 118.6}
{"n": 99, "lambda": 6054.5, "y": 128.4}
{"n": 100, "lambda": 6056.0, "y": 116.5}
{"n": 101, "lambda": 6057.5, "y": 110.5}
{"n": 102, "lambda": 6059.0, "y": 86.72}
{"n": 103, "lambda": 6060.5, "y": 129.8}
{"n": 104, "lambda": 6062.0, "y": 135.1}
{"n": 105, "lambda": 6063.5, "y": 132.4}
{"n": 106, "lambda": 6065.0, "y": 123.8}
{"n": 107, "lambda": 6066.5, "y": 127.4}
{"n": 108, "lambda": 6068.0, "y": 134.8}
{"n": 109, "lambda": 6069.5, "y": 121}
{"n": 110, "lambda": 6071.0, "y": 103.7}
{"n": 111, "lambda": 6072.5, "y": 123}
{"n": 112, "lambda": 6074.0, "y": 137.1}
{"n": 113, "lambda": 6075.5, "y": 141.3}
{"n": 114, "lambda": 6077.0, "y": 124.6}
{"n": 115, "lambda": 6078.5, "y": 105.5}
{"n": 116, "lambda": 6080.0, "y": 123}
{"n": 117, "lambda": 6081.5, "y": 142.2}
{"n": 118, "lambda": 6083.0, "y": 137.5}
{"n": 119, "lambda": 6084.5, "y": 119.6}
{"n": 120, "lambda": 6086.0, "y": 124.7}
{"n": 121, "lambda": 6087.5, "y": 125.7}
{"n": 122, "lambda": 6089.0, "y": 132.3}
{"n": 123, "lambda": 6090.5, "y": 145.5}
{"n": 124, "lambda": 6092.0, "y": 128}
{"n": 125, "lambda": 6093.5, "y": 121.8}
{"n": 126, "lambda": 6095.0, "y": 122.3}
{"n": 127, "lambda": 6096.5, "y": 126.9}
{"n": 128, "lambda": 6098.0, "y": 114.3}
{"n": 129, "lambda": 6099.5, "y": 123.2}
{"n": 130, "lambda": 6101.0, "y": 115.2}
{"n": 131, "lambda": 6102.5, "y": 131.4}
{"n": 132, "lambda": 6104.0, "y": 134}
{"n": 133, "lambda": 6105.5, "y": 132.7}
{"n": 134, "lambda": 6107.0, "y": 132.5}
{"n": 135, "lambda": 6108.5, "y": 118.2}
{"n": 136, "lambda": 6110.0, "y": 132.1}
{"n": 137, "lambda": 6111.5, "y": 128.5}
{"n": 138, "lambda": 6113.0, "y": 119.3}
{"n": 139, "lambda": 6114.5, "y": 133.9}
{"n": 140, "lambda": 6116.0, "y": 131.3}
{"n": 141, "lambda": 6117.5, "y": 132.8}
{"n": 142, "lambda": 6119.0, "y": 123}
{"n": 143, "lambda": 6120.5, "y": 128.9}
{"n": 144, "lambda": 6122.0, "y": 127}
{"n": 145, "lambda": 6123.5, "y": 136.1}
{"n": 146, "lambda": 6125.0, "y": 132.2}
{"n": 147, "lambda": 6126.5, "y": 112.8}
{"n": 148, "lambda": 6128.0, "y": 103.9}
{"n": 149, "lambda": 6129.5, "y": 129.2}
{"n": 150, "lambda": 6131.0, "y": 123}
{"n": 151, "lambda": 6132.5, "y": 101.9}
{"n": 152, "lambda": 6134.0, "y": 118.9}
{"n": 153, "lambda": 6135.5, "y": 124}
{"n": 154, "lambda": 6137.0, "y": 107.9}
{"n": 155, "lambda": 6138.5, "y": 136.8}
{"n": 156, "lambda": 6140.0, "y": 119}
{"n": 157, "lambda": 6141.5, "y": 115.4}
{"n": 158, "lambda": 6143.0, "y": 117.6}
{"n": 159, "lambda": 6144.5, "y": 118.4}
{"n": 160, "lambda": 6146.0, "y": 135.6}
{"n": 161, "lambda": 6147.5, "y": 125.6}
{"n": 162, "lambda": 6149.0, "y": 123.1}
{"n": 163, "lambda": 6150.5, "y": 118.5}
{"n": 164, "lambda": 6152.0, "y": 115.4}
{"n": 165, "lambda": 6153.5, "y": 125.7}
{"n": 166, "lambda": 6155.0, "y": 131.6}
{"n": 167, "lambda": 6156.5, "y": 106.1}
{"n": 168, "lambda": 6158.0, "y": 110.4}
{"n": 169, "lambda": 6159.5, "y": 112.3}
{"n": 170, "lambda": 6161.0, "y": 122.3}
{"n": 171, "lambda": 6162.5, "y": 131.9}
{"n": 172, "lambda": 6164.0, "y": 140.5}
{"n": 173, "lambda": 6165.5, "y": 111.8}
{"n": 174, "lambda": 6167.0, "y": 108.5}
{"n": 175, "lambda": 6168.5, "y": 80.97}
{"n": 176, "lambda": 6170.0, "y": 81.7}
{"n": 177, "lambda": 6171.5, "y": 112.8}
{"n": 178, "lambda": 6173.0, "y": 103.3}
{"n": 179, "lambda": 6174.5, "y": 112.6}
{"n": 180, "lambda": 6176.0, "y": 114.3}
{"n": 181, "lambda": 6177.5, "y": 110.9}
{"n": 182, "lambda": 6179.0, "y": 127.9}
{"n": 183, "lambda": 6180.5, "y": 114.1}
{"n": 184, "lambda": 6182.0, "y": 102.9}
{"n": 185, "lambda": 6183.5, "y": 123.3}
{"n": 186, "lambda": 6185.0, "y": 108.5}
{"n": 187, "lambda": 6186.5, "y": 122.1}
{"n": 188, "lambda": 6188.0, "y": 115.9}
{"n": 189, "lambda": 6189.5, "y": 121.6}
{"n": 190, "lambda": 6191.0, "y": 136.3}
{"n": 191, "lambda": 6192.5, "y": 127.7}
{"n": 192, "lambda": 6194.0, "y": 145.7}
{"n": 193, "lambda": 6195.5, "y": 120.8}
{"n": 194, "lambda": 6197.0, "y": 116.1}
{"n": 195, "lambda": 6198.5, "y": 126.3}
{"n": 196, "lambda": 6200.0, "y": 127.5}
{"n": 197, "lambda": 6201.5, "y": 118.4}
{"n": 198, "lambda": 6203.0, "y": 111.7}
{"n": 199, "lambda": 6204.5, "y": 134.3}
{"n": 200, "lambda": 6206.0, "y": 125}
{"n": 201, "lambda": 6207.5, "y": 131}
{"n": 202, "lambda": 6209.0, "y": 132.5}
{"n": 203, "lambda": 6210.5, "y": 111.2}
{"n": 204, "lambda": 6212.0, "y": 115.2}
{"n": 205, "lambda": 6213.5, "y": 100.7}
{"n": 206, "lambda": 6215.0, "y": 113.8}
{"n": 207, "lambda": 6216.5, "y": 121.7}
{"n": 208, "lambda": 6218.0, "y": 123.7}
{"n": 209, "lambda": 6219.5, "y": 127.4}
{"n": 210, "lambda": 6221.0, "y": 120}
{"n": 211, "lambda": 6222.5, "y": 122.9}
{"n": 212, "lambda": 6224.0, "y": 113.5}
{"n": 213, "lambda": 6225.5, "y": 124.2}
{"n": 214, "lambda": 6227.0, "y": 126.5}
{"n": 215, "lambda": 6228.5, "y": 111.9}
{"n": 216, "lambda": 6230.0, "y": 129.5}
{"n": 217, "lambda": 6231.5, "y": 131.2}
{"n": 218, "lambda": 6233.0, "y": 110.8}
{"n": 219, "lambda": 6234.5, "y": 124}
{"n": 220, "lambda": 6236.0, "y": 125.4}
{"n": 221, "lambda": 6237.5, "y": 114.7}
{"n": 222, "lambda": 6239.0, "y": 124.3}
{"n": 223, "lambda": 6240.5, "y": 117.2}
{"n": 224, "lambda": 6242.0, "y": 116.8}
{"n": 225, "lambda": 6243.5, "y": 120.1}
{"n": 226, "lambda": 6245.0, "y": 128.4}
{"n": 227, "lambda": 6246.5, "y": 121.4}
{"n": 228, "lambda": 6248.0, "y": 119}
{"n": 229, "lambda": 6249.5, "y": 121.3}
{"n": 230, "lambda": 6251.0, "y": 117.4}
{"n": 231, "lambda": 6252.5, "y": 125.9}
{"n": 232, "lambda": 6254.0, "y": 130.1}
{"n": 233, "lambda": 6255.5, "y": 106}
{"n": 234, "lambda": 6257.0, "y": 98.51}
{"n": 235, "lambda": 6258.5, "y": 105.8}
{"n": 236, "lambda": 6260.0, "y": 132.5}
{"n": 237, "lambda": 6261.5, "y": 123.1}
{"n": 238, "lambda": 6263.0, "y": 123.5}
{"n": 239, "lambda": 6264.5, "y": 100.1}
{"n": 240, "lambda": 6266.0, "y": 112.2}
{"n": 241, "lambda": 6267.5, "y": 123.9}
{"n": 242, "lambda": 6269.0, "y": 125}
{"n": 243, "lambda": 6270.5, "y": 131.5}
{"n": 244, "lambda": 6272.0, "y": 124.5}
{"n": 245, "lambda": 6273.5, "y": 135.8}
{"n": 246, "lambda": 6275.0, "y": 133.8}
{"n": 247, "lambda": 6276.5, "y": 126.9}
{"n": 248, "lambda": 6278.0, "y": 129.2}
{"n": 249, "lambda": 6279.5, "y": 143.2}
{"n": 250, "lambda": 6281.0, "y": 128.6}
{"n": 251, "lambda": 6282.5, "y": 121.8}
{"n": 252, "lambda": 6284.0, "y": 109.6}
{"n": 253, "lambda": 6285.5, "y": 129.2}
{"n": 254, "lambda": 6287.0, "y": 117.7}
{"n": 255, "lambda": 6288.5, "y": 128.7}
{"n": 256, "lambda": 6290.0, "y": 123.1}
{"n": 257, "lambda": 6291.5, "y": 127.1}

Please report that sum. 19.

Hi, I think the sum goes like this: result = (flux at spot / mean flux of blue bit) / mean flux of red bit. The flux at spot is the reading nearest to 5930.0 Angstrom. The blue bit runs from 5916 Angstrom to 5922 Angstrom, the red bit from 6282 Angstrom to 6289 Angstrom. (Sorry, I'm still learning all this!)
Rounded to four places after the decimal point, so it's 0.0076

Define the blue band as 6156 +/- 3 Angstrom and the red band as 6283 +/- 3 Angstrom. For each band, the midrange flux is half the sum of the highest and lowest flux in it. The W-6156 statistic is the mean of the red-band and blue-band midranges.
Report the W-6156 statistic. 119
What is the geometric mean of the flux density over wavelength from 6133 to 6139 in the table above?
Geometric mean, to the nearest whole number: 121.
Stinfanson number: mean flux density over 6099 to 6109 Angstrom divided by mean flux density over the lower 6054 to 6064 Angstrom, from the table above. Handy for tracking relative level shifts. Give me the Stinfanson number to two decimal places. 1.06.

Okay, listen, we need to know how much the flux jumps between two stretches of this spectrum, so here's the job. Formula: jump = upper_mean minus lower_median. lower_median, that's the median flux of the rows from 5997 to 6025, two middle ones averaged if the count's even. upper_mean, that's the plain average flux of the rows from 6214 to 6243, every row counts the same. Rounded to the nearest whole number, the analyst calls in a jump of -3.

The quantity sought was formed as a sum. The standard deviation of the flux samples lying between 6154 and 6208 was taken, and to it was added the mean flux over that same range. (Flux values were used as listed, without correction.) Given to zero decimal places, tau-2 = 132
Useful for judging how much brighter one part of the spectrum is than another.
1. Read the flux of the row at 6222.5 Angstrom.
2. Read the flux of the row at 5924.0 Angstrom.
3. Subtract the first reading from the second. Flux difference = -10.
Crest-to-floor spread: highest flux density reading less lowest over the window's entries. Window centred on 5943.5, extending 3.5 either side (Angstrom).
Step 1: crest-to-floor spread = 11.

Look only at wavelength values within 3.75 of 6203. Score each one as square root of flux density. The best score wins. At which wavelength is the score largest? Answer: 6204.5 Angstrom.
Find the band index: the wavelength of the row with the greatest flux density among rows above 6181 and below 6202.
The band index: 6194.0 Angstrom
